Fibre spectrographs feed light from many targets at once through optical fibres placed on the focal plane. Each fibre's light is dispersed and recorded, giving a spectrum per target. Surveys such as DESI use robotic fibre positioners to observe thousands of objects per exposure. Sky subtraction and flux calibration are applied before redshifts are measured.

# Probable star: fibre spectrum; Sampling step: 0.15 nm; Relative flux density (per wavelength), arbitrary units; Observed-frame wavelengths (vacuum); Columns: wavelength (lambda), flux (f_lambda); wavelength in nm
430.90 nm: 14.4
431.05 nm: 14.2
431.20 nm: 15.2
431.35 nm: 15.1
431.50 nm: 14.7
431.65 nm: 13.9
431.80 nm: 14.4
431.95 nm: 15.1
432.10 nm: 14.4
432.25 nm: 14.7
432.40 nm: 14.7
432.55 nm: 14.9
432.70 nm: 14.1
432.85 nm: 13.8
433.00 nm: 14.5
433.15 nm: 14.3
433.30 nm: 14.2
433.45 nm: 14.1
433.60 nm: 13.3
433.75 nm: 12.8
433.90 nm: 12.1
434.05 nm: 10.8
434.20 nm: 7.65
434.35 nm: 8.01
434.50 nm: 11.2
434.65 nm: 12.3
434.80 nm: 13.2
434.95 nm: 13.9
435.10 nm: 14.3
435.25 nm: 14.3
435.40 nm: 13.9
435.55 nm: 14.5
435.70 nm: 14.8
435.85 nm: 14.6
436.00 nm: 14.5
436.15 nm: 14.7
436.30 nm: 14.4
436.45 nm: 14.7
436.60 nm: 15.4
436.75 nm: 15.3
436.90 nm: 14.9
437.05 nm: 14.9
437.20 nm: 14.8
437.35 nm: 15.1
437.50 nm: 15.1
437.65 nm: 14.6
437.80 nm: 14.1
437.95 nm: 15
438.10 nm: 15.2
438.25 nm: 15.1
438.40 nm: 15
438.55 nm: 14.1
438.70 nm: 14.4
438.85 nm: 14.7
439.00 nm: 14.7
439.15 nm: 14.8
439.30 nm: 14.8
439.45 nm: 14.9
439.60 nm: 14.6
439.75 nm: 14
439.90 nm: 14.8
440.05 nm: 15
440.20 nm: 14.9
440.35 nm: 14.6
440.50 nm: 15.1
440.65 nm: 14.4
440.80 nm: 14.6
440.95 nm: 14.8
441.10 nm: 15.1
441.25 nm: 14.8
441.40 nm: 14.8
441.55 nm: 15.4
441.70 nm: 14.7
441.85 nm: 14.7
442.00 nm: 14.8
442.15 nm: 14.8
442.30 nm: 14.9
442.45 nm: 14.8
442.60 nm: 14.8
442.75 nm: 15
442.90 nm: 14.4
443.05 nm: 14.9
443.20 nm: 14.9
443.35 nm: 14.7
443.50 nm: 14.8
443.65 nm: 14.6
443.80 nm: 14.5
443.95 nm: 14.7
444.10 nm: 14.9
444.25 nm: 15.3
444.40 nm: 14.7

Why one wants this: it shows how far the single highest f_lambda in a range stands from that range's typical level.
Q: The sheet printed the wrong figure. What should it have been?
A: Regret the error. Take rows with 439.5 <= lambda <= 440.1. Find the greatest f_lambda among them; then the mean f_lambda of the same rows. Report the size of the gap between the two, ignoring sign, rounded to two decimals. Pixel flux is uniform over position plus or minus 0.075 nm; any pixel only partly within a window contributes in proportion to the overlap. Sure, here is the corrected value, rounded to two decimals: 0.40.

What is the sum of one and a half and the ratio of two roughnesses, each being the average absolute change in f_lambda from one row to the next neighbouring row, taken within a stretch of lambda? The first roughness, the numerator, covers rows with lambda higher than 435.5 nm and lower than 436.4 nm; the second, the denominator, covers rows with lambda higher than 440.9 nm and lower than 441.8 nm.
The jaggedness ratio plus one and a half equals 2.1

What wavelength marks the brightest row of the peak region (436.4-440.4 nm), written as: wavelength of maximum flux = 436.60 nm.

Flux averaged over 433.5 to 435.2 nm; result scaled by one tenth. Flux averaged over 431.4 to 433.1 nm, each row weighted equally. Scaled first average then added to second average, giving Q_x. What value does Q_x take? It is 15.7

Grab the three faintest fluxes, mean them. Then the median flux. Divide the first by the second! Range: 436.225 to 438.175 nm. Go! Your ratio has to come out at 0.964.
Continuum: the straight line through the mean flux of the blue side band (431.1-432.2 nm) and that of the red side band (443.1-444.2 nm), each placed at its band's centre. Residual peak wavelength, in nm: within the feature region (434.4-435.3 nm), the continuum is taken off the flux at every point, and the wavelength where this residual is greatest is 435.10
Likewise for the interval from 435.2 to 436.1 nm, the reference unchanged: 435.70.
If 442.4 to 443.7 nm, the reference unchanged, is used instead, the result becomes 442.75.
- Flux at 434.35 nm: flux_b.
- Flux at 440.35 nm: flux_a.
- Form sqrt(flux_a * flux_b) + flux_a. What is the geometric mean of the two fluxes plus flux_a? 25.4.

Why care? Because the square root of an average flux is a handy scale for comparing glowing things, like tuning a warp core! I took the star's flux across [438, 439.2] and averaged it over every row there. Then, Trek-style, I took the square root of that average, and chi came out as 3.84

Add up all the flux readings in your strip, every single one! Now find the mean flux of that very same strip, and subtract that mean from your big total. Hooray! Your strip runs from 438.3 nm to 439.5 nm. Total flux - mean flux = 103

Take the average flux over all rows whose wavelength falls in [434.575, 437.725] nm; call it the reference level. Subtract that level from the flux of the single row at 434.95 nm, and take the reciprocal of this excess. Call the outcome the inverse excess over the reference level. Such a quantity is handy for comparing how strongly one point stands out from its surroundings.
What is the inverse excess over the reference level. -1.7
